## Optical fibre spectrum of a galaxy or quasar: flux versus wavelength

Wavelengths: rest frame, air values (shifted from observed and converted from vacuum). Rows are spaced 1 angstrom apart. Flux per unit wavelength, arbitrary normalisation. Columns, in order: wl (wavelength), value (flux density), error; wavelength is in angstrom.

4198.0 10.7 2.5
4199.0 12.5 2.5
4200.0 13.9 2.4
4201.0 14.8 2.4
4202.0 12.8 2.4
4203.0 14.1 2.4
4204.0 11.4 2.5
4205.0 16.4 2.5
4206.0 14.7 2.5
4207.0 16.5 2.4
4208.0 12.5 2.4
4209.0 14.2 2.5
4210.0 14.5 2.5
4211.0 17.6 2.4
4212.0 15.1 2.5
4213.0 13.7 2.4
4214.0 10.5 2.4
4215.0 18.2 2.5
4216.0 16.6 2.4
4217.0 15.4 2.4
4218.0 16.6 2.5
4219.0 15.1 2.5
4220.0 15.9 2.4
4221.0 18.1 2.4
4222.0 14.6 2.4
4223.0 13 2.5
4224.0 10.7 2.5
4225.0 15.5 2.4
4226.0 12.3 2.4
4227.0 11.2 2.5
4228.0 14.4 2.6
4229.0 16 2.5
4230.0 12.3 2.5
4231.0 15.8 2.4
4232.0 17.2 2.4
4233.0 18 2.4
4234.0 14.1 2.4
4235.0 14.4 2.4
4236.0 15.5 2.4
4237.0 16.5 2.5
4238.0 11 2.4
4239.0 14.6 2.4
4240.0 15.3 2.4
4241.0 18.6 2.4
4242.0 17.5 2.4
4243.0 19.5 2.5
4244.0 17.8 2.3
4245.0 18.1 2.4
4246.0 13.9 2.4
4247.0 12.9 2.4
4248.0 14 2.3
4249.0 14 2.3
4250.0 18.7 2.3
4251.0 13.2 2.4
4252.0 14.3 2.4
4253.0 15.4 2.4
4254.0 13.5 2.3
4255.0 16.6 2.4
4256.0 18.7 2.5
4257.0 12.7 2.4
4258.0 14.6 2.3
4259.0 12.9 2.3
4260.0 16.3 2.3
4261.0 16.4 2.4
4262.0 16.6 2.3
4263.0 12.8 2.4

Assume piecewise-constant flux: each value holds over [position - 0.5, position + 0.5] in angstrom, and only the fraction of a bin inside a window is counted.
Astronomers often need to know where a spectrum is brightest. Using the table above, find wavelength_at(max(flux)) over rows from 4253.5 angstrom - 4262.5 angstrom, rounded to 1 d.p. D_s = 4256.0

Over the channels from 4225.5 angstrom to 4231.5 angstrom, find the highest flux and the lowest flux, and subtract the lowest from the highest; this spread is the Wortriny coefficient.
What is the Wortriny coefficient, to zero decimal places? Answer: 5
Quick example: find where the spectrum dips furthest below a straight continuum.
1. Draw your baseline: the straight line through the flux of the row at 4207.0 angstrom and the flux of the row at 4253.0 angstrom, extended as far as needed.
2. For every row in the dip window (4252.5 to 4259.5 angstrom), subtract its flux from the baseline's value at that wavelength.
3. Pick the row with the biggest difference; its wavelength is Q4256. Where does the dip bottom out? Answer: 4257.0 angstrom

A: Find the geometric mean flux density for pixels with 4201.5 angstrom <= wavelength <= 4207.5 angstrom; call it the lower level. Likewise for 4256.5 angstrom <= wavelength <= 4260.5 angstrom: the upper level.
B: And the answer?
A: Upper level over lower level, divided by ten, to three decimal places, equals 0.099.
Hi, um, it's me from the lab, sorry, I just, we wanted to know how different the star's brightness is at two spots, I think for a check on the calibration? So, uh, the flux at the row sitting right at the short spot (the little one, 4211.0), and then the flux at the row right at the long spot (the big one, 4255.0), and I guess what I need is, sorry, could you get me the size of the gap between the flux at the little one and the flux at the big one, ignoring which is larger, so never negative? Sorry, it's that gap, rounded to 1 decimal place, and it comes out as 1.0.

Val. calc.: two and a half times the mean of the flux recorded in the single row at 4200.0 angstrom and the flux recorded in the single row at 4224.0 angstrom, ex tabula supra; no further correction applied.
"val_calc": 31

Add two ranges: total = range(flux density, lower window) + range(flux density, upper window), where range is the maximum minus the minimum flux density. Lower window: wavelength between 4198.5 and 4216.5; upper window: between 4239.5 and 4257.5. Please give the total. 14.5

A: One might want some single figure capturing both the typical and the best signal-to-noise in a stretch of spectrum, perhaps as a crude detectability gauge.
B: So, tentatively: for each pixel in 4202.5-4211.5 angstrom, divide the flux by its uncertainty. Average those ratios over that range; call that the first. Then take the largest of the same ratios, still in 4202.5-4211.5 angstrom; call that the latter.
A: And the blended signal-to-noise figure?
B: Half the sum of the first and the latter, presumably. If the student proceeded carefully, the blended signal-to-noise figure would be 6.7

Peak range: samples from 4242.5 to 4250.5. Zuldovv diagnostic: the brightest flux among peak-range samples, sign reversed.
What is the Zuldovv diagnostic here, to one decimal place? -19.5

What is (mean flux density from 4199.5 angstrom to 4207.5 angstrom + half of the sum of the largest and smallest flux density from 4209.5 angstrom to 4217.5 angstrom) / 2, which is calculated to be 14.3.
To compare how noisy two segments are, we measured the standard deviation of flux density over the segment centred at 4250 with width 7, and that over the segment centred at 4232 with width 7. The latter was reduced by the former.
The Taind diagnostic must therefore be -0.01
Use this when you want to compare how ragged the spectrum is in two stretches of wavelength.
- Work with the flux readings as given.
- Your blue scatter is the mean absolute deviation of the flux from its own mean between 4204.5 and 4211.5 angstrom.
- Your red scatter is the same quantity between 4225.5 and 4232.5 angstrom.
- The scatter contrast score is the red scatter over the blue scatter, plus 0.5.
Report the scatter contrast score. 1.9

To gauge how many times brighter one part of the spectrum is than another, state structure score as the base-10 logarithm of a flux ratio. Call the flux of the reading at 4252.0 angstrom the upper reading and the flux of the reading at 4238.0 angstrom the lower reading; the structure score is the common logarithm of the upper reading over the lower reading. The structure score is 0.11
